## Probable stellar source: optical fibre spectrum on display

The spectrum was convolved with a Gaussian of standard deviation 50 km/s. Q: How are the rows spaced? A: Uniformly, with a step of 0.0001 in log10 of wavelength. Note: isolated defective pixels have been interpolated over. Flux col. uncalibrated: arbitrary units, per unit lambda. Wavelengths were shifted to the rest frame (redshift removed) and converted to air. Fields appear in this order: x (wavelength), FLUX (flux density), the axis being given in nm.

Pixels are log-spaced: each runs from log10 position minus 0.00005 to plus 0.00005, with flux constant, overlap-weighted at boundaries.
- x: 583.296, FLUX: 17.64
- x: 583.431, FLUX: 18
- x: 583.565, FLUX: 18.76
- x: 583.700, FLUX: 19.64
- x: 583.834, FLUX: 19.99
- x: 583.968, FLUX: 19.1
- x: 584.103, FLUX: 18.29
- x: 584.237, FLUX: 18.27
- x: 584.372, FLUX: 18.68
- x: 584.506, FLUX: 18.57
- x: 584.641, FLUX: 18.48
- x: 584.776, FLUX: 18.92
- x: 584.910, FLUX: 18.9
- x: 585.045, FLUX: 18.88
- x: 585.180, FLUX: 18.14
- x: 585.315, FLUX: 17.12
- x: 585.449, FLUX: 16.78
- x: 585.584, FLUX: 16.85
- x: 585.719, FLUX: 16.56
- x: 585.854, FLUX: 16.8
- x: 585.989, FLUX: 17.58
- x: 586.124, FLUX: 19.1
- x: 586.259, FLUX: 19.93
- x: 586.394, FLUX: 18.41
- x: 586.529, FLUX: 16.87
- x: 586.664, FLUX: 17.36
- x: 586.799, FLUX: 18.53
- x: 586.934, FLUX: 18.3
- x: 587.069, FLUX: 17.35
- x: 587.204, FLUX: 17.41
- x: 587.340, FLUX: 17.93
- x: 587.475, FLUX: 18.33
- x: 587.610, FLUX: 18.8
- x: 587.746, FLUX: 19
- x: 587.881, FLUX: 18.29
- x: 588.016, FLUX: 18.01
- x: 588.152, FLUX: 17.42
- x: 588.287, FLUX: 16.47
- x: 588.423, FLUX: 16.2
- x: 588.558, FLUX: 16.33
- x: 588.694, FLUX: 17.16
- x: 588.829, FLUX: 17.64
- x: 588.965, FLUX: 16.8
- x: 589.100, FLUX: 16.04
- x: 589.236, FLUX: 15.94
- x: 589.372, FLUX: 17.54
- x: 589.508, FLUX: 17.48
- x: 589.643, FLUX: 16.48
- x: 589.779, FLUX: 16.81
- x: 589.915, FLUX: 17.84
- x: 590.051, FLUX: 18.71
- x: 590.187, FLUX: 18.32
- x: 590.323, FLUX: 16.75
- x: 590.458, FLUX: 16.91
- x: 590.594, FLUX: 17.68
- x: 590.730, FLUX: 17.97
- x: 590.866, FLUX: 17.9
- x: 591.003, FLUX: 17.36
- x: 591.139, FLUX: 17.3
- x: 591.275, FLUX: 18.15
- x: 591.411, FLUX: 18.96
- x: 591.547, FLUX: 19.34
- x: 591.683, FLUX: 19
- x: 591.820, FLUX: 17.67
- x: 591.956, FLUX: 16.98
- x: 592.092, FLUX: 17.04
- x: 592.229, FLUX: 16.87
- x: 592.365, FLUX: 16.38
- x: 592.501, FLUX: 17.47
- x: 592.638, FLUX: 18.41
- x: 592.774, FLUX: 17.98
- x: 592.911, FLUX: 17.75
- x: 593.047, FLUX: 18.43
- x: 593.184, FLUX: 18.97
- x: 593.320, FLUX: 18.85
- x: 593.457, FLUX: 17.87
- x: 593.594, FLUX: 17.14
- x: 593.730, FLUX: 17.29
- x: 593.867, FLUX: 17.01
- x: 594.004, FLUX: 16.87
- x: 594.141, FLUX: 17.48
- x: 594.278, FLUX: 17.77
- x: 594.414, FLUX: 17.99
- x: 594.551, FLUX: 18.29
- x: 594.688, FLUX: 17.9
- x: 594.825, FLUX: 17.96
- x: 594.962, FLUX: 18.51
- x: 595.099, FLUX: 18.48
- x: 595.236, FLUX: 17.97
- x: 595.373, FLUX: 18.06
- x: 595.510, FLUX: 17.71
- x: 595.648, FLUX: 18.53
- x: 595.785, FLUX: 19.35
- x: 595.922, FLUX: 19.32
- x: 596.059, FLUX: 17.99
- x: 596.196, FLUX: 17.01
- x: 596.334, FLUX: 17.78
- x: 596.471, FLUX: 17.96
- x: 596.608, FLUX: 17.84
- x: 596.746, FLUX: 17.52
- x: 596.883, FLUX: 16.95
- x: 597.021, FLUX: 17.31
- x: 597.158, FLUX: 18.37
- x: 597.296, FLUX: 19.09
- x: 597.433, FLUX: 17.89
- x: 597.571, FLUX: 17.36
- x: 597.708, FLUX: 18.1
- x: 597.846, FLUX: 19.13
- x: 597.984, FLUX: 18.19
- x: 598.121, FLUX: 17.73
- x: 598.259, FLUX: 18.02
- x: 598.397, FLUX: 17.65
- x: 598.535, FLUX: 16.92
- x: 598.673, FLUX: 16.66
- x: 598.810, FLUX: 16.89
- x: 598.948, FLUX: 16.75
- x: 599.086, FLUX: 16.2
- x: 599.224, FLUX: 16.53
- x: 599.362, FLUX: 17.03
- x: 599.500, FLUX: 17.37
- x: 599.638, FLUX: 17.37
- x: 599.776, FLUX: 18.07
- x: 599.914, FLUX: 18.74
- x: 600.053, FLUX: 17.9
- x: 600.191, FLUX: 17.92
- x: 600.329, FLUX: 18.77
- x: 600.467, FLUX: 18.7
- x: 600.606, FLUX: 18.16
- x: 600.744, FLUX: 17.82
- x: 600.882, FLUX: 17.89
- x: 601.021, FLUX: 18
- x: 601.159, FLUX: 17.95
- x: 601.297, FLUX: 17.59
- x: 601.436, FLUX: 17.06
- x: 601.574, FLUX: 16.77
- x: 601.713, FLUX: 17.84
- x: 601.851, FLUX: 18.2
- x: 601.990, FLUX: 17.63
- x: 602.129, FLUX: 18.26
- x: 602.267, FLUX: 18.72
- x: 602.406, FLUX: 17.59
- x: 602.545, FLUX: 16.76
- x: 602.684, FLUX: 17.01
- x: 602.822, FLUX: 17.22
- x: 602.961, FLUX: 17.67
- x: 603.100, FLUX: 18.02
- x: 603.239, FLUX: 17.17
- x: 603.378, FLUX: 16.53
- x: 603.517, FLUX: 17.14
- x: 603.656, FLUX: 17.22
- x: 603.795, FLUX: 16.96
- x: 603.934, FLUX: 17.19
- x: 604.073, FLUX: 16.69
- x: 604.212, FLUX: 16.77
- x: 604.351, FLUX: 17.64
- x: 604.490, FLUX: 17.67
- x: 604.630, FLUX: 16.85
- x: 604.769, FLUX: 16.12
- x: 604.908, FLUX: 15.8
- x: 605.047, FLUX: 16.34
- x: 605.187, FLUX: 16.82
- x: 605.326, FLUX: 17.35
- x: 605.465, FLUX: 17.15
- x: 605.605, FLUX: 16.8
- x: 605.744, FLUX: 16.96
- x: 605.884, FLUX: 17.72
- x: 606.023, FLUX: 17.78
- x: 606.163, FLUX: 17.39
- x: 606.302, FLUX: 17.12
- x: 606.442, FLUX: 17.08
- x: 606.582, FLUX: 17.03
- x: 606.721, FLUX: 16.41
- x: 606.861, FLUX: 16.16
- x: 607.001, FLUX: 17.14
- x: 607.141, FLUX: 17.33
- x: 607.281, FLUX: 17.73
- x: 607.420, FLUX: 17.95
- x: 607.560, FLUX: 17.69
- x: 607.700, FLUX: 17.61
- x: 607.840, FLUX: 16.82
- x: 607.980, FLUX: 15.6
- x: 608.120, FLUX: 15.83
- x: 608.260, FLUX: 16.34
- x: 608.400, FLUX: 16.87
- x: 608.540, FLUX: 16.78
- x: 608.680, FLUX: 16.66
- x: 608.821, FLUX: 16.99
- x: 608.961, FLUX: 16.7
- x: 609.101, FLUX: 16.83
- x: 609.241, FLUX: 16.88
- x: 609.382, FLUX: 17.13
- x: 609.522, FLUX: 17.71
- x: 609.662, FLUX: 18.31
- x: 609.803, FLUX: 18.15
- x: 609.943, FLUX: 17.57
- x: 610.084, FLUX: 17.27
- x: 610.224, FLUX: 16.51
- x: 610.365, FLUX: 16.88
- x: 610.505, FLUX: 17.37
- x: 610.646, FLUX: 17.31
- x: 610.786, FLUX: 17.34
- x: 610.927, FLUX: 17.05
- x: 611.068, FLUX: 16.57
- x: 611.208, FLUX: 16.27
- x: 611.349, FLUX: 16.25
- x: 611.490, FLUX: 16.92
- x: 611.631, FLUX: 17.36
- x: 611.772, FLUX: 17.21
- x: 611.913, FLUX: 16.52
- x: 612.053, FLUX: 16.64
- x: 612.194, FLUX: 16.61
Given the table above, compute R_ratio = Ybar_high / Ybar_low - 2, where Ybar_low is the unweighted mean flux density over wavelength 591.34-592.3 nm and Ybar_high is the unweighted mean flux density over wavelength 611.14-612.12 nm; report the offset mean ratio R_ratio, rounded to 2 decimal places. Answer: -1.07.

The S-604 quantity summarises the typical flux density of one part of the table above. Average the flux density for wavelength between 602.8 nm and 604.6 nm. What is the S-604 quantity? 17.2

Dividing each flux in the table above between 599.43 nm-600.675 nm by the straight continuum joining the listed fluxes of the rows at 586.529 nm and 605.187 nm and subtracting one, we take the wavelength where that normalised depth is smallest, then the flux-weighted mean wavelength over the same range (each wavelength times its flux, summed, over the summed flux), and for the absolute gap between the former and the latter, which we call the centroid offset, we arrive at 0.56 nm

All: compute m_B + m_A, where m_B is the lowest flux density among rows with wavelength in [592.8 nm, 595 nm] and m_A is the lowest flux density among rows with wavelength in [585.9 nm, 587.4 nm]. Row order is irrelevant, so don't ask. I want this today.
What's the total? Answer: 33.7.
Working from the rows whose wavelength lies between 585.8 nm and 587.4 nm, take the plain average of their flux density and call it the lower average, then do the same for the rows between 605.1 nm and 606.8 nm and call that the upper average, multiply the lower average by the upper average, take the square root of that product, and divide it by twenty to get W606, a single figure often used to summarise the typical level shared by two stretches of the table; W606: 0.877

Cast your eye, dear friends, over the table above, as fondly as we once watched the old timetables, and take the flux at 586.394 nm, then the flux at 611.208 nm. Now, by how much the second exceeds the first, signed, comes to -2.1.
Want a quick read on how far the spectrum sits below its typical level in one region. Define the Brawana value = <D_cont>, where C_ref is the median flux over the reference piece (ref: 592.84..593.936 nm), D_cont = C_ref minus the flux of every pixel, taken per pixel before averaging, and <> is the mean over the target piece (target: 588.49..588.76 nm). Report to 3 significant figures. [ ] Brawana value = 1.07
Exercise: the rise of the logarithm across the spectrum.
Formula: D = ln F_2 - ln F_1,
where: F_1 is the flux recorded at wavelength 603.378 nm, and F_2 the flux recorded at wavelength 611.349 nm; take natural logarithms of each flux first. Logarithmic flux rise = -0.017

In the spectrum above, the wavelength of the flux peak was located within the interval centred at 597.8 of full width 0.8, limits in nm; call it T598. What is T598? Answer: 597.846 nm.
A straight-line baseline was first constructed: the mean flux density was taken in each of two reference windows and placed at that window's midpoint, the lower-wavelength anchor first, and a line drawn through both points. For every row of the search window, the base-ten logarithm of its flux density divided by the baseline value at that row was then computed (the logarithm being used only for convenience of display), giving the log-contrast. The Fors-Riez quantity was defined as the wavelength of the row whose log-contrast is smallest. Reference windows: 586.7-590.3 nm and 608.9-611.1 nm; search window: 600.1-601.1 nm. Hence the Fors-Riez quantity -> 600.744 nm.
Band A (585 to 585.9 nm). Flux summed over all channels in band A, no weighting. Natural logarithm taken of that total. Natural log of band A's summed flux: 4.797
